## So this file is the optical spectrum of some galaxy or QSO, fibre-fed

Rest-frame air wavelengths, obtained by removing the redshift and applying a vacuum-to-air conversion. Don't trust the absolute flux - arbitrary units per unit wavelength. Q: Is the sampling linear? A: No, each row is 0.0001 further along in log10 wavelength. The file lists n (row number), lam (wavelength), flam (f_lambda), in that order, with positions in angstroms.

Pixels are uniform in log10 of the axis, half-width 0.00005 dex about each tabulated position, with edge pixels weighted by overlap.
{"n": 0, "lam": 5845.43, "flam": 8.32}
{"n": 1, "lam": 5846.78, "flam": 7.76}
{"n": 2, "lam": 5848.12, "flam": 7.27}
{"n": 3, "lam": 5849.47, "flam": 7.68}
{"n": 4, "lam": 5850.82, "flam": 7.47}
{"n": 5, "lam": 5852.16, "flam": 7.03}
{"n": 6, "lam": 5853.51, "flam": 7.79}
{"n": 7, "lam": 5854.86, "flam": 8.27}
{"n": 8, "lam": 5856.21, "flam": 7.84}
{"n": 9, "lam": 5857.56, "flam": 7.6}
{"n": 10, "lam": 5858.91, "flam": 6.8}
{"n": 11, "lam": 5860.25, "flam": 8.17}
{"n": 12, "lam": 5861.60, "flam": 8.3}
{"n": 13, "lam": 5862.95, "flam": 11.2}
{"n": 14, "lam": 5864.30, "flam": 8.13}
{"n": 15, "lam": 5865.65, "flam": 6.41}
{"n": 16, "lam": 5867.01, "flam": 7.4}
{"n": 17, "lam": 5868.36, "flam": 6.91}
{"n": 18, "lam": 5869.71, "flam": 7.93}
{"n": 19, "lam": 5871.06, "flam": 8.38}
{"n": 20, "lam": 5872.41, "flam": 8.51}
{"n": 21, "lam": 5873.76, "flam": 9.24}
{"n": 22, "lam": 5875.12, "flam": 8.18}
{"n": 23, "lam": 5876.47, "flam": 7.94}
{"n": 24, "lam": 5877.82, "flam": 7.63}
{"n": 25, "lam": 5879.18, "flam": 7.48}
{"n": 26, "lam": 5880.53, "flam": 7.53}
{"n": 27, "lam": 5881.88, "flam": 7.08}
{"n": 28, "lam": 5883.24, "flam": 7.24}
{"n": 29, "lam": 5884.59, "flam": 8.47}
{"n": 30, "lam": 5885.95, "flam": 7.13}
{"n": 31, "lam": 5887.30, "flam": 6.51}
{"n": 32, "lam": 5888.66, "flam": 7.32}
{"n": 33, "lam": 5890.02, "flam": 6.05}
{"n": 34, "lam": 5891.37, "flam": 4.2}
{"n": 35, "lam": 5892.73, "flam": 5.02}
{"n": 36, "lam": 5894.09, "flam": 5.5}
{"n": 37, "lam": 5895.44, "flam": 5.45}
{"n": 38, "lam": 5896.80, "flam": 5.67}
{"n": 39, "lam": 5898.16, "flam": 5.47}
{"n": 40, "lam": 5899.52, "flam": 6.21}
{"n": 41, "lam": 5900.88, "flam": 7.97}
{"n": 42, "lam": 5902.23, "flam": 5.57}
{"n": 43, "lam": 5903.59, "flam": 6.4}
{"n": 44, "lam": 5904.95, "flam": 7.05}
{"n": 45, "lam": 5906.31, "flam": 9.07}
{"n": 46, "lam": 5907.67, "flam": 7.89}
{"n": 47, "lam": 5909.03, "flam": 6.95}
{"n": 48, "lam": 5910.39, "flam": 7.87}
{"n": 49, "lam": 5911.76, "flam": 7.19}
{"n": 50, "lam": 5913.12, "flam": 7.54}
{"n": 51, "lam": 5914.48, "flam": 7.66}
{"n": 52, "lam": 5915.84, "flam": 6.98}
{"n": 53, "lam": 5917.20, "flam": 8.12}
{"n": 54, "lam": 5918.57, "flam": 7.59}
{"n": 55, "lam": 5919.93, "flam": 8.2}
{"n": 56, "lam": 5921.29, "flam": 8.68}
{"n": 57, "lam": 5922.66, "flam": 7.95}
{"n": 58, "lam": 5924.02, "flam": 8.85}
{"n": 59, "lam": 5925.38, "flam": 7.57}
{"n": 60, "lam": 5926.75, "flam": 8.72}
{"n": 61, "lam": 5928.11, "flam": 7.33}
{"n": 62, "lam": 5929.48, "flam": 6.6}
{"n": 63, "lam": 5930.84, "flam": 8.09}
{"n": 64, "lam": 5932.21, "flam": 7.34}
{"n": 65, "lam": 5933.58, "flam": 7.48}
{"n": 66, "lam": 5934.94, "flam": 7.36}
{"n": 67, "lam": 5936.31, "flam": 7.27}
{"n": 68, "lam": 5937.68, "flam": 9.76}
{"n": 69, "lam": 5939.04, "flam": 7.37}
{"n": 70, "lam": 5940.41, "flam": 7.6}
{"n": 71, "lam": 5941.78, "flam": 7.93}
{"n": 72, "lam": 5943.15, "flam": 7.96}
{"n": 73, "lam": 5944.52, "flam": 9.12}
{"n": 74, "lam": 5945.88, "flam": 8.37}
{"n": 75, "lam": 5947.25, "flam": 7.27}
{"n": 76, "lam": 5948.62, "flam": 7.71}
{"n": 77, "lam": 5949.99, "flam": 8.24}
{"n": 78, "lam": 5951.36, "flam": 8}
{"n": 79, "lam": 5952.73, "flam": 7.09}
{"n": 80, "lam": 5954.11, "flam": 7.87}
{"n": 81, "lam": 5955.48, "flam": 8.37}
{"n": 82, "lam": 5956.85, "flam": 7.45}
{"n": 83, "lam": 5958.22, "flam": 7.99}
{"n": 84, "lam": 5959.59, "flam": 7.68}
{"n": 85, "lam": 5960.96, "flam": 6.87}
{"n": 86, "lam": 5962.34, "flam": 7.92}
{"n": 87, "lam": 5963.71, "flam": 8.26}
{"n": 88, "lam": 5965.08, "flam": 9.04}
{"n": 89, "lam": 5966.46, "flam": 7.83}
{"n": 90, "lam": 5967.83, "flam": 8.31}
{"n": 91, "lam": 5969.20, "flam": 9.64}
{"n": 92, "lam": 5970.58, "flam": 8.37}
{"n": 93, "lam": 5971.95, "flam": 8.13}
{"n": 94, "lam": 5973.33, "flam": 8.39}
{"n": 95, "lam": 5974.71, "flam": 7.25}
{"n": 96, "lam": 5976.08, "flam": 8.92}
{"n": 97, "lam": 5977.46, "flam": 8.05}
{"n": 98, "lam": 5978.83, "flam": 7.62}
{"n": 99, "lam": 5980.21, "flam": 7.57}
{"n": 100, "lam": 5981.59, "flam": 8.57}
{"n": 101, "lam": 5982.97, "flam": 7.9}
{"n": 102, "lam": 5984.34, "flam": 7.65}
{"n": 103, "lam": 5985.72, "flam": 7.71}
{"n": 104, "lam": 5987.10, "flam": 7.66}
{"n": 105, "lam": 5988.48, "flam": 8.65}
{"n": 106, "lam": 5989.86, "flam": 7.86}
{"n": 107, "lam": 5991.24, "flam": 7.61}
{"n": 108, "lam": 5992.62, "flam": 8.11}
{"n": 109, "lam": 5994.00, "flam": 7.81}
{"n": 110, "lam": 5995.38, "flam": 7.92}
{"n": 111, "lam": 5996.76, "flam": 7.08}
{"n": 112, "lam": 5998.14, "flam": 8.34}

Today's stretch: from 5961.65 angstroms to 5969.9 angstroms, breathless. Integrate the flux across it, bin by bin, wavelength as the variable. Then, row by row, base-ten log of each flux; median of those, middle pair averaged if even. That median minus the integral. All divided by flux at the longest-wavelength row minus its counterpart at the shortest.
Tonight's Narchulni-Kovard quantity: -40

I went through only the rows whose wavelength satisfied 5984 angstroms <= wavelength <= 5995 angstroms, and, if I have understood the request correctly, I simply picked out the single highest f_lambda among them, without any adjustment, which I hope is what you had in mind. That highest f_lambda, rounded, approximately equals 8.65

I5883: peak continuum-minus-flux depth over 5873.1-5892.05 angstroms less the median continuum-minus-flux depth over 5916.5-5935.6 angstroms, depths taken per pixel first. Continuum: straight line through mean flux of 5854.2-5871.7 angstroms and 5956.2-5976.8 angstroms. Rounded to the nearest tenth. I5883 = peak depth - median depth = 3.5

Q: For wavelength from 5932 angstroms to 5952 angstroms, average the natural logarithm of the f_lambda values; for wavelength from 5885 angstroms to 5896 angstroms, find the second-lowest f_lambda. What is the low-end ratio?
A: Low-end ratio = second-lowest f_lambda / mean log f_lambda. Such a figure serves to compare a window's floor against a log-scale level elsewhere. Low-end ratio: 2.43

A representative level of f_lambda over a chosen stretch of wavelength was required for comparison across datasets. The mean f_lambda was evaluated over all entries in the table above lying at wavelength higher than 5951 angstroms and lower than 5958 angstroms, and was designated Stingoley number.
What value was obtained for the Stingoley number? 7.76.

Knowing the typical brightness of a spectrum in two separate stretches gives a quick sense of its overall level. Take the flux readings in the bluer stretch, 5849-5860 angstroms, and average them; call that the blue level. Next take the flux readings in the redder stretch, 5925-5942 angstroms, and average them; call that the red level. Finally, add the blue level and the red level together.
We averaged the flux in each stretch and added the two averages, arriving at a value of 15.3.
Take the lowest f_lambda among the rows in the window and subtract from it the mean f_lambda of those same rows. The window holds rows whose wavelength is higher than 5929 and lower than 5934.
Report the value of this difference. -0.8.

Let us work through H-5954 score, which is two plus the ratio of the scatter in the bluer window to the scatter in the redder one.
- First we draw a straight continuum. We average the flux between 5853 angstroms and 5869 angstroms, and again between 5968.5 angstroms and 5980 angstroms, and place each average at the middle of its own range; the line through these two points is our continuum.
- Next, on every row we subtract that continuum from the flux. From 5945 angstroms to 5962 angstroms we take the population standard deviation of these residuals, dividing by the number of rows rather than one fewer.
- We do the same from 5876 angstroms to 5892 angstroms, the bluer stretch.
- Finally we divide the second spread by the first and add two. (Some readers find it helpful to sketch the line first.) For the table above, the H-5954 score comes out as 4.2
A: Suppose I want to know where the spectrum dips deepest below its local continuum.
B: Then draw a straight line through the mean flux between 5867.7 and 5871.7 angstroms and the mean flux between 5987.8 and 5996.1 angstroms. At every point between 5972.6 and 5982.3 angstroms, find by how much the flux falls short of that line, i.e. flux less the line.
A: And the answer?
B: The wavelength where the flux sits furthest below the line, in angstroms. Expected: 5974.71 angstroms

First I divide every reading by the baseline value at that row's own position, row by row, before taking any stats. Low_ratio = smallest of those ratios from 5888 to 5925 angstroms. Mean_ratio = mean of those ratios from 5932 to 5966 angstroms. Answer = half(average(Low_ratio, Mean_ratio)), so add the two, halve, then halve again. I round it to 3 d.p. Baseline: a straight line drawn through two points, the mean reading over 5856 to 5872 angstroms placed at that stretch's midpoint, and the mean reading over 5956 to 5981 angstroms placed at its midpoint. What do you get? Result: 0.377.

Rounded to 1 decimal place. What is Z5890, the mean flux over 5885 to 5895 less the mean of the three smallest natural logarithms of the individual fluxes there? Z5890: 4.4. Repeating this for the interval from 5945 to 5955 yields 5.8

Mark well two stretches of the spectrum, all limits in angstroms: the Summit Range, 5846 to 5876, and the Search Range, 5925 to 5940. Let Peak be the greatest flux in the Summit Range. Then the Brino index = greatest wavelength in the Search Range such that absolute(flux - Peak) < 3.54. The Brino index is 5937.68 angstroms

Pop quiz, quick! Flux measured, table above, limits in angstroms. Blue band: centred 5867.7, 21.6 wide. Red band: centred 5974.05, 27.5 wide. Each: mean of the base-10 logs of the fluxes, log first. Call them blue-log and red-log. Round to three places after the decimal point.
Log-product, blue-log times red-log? 0.818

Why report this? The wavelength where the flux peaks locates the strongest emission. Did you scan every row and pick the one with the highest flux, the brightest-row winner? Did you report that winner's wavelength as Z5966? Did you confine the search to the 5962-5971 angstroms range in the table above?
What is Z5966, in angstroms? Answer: 5969.20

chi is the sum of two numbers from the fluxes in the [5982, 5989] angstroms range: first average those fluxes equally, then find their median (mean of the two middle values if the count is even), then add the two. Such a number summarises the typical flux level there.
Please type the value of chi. 15.6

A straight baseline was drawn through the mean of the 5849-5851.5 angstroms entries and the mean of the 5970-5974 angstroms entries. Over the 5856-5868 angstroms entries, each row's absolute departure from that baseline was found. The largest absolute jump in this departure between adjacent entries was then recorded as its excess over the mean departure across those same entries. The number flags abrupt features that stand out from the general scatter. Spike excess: 2.2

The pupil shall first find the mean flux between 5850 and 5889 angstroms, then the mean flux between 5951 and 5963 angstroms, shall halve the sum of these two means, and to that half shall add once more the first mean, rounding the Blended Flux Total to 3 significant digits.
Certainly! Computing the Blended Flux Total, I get 15.5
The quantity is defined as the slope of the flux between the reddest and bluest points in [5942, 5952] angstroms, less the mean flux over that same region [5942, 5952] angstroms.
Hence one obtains -8.09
